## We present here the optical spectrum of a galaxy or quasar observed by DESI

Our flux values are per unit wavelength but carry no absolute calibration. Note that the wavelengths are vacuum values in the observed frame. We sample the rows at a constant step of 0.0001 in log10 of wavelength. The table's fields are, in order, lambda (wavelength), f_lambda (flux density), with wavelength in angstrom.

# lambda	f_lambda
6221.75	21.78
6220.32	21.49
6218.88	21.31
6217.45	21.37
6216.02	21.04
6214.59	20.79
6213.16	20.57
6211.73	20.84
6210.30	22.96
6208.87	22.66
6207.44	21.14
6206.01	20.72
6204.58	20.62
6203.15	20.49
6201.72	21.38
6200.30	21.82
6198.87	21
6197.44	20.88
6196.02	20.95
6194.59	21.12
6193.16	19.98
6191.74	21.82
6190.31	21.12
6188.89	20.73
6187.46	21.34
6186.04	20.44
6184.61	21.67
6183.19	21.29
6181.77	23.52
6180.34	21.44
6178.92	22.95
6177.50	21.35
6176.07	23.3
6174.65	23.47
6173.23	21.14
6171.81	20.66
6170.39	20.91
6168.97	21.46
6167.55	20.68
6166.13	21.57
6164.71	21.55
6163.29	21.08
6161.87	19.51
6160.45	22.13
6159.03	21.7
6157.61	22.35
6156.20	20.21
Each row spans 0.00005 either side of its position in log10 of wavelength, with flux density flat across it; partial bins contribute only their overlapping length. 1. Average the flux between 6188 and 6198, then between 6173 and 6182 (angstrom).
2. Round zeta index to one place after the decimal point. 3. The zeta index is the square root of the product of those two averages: 21.7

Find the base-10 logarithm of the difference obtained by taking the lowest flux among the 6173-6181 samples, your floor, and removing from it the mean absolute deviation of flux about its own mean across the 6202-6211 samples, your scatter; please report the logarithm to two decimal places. 1.31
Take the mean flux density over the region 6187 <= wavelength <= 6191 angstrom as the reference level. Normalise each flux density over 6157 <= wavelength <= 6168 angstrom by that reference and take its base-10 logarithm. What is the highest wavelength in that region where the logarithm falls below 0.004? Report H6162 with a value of 6167.55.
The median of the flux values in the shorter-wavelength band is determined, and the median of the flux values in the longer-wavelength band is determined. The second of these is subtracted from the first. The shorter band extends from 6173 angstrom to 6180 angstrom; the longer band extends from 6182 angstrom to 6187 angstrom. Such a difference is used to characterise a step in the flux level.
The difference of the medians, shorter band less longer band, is 1.66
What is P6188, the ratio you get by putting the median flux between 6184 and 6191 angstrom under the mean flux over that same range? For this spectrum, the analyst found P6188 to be 0.997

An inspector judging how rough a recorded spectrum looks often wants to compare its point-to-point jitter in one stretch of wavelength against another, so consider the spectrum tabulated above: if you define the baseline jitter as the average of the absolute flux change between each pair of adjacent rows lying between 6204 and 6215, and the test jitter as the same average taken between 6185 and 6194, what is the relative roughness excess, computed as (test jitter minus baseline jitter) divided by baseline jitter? 0.26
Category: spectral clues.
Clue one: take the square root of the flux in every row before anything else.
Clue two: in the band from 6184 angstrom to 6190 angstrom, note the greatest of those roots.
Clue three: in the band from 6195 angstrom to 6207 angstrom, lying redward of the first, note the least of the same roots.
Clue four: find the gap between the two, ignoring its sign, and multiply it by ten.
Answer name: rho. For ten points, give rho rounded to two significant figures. 1.3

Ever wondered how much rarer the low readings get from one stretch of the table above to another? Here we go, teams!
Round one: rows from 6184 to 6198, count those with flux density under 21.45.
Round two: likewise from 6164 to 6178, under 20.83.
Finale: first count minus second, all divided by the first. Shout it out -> 0.75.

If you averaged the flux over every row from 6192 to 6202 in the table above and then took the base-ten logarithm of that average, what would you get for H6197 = 1.323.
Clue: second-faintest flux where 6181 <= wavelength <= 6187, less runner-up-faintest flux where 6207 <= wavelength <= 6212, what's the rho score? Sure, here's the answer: 0.15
